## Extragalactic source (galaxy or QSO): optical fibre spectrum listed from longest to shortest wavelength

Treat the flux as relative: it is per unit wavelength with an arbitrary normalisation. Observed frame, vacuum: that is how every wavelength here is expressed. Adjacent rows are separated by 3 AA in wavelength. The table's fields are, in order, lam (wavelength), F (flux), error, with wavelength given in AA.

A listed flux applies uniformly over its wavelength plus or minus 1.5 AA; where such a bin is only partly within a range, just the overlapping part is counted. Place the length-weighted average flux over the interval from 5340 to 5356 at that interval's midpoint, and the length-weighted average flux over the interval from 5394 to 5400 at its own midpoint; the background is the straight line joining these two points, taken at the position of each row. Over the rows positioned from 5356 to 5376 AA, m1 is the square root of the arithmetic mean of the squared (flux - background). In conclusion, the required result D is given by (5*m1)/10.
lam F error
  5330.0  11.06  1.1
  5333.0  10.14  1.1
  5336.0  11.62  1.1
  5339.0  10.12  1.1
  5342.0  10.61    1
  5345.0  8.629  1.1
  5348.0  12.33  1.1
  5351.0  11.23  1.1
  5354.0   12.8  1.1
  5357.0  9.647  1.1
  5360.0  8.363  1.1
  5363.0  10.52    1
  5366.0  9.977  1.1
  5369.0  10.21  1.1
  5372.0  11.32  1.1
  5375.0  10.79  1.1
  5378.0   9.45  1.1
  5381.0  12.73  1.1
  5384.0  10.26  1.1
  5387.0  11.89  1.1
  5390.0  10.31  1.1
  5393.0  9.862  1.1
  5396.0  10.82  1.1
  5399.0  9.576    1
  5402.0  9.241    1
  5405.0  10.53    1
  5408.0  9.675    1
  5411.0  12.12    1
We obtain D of 0.6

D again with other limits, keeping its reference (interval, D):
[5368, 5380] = 0.3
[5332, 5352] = 0.6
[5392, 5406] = 0.3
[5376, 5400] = 0.5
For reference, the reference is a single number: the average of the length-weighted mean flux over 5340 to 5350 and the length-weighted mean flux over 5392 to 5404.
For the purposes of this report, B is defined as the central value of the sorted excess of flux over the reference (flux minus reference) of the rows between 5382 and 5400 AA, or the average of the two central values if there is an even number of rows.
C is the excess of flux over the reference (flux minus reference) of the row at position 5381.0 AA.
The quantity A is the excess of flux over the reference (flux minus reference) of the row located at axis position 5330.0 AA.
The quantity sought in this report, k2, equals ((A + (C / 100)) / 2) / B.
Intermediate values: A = 0.8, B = 0.1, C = 2.5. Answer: 6.7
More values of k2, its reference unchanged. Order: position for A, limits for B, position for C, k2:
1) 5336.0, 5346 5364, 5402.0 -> 1.1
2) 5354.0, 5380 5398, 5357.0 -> 3.7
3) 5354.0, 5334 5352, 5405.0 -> 1.8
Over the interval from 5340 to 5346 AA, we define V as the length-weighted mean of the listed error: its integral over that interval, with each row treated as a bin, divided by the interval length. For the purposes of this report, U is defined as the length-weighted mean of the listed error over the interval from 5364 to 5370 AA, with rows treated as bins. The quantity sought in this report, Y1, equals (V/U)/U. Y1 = 0.88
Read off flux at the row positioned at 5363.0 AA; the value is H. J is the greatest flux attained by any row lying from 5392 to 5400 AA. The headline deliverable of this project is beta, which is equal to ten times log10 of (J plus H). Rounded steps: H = 10.52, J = 10.82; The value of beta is 13.29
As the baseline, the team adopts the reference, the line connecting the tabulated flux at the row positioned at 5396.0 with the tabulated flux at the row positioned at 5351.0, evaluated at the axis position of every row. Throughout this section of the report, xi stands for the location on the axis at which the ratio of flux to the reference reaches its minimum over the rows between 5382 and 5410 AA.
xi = 5402.0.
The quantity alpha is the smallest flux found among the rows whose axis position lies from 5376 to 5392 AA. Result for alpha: 9.45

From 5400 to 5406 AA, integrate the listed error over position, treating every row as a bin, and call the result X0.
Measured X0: 6.00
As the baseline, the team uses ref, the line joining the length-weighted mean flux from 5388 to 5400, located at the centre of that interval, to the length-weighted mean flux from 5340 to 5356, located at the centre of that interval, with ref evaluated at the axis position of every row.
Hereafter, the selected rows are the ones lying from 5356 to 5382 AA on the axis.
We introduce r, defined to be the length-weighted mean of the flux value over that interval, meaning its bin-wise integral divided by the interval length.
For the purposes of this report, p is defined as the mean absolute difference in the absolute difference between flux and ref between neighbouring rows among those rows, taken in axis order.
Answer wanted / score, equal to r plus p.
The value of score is 11.2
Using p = 0.87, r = 10.30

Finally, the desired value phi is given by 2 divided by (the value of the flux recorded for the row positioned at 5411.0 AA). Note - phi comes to 0.165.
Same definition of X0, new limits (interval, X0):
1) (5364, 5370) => 6.55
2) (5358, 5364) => 6.35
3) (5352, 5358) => 6.60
